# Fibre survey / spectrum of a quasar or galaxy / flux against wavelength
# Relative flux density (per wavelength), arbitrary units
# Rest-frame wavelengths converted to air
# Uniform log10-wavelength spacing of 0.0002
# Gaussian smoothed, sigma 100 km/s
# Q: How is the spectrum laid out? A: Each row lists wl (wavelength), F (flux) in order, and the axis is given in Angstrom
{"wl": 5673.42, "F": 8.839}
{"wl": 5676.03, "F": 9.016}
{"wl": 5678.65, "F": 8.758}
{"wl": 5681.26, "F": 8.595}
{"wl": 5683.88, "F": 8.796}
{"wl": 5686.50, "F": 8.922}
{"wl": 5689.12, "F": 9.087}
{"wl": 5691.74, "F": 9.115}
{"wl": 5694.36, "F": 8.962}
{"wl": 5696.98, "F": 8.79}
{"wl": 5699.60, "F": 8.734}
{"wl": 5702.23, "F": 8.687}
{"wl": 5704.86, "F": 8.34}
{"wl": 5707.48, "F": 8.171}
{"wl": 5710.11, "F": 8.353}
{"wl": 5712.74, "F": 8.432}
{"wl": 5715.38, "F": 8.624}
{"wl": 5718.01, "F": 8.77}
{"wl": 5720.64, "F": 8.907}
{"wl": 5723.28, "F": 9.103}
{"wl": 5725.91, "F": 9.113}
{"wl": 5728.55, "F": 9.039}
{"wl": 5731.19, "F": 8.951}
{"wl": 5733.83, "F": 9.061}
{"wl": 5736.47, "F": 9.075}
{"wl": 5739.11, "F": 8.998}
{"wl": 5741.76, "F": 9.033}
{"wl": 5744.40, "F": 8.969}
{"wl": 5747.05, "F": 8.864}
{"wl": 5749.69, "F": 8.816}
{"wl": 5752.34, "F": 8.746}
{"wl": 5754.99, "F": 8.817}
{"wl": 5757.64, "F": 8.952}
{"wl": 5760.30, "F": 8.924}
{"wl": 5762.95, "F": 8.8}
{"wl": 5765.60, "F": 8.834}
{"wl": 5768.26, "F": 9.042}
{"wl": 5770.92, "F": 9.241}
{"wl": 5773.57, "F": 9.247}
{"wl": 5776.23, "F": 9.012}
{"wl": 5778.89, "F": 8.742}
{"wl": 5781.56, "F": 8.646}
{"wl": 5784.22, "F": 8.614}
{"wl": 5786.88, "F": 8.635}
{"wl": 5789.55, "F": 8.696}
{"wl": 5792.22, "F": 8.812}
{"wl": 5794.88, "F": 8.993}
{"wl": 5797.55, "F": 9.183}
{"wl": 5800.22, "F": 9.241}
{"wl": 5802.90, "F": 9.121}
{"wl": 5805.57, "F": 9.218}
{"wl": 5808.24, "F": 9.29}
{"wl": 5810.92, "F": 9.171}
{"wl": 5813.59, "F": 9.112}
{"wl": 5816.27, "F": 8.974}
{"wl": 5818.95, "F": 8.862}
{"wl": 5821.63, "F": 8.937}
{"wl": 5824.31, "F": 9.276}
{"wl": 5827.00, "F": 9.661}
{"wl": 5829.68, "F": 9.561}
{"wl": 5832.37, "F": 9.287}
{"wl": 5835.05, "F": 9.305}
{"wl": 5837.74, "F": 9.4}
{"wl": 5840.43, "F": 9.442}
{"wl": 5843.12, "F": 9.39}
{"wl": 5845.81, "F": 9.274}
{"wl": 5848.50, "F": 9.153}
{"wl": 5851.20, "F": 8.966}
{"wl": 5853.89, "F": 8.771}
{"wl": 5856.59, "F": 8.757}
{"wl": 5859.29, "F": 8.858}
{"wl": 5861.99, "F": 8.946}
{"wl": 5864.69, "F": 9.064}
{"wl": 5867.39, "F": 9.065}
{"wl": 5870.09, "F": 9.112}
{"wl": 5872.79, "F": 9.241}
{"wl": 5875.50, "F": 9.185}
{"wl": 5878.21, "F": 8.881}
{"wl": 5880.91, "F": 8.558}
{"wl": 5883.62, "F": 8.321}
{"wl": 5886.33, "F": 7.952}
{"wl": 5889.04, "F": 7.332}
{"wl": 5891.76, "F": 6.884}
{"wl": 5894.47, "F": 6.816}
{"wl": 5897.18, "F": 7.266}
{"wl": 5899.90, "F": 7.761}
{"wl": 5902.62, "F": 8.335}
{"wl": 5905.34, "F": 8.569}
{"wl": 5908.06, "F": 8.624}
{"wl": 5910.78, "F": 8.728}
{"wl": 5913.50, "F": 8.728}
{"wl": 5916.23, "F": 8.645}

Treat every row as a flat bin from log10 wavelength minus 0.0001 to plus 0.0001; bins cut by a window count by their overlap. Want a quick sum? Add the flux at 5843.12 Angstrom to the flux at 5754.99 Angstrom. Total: 18.2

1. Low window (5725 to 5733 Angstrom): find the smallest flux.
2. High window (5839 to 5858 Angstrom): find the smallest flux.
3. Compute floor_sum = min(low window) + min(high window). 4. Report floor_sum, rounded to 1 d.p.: 17.7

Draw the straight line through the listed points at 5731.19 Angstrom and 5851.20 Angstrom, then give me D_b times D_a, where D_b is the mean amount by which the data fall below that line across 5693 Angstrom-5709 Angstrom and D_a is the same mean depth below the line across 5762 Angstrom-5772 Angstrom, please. -0.008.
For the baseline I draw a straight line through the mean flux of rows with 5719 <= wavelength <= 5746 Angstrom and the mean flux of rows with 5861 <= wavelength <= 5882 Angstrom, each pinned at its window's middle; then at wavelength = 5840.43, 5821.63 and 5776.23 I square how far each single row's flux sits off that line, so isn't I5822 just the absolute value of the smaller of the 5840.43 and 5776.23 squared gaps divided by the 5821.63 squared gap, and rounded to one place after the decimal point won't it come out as 0.0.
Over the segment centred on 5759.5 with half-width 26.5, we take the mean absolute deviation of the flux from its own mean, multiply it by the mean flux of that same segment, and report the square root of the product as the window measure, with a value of 1.12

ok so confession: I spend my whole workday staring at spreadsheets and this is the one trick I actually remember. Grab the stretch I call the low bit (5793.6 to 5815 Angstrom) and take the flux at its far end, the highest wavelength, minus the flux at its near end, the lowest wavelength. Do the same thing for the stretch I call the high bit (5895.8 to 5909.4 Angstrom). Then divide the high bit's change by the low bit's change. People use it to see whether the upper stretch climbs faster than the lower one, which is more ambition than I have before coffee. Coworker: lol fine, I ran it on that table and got 11.4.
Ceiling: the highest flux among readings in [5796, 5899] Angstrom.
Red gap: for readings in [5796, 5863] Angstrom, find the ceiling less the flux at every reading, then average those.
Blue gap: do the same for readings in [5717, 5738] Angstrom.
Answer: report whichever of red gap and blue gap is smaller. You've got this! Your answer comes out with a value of 0.49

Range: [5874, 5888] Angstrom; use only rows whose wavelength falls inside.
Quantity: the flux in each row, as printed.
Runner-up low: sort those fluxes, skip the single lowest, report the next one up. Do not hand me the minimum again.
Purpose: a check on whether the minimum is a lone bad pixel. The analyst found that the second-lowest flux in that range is 8.321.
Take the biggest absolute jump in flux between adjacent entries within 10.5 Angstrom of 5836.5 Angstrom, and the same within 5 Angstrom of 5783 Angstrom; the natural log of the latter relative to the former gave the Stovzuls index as -1.0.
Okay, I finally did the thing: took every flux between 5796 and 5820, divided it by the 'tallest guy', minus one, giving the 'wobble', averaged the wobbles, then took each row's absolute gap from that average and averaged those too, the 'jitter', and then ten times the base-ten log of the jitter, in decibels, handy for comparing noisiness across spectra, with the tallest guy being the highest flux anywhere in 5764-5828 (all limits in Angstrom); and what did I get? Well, -20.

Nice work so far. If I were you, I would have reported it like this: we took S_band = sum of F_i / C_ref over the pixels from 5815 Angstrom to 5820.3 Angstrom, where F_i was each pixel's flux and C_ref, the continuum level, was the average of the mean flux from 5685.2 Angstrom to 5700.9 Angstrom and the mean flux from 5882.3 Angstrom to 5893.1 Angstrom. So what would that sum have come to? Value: 2.2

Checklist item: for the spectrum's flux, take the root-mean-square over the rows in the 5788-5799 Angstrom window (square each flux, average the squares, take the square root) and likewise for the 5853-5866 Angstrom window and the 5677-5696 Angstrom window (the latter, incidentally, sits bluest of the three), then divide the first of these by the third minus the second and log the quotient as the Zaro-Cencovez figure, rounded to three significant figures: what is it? 717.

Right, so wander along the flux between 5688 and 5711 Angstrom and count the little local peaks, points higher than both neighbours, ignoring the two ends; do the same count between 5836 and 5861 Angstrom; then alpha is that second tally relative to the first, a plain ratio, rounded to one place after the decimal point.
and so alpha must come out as 1.0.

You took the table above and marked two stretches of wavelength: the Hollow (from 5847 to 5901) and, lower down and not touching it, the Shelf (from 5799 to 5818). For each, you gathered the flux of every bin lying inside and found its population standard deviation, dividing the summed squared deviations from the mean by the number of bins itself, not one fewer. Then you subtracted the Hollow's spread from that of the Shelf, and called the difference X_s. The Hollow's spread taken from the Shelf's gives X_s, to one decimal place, -0.7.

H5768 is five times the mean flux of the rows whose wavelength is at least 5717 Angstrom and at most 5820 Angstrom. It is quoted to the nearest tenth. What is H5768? 44.8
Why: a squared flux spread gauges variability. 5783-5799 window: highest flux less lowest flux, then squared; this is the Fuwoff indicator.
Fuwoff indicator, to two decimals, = 0.32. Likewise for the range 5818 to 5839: 0.64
